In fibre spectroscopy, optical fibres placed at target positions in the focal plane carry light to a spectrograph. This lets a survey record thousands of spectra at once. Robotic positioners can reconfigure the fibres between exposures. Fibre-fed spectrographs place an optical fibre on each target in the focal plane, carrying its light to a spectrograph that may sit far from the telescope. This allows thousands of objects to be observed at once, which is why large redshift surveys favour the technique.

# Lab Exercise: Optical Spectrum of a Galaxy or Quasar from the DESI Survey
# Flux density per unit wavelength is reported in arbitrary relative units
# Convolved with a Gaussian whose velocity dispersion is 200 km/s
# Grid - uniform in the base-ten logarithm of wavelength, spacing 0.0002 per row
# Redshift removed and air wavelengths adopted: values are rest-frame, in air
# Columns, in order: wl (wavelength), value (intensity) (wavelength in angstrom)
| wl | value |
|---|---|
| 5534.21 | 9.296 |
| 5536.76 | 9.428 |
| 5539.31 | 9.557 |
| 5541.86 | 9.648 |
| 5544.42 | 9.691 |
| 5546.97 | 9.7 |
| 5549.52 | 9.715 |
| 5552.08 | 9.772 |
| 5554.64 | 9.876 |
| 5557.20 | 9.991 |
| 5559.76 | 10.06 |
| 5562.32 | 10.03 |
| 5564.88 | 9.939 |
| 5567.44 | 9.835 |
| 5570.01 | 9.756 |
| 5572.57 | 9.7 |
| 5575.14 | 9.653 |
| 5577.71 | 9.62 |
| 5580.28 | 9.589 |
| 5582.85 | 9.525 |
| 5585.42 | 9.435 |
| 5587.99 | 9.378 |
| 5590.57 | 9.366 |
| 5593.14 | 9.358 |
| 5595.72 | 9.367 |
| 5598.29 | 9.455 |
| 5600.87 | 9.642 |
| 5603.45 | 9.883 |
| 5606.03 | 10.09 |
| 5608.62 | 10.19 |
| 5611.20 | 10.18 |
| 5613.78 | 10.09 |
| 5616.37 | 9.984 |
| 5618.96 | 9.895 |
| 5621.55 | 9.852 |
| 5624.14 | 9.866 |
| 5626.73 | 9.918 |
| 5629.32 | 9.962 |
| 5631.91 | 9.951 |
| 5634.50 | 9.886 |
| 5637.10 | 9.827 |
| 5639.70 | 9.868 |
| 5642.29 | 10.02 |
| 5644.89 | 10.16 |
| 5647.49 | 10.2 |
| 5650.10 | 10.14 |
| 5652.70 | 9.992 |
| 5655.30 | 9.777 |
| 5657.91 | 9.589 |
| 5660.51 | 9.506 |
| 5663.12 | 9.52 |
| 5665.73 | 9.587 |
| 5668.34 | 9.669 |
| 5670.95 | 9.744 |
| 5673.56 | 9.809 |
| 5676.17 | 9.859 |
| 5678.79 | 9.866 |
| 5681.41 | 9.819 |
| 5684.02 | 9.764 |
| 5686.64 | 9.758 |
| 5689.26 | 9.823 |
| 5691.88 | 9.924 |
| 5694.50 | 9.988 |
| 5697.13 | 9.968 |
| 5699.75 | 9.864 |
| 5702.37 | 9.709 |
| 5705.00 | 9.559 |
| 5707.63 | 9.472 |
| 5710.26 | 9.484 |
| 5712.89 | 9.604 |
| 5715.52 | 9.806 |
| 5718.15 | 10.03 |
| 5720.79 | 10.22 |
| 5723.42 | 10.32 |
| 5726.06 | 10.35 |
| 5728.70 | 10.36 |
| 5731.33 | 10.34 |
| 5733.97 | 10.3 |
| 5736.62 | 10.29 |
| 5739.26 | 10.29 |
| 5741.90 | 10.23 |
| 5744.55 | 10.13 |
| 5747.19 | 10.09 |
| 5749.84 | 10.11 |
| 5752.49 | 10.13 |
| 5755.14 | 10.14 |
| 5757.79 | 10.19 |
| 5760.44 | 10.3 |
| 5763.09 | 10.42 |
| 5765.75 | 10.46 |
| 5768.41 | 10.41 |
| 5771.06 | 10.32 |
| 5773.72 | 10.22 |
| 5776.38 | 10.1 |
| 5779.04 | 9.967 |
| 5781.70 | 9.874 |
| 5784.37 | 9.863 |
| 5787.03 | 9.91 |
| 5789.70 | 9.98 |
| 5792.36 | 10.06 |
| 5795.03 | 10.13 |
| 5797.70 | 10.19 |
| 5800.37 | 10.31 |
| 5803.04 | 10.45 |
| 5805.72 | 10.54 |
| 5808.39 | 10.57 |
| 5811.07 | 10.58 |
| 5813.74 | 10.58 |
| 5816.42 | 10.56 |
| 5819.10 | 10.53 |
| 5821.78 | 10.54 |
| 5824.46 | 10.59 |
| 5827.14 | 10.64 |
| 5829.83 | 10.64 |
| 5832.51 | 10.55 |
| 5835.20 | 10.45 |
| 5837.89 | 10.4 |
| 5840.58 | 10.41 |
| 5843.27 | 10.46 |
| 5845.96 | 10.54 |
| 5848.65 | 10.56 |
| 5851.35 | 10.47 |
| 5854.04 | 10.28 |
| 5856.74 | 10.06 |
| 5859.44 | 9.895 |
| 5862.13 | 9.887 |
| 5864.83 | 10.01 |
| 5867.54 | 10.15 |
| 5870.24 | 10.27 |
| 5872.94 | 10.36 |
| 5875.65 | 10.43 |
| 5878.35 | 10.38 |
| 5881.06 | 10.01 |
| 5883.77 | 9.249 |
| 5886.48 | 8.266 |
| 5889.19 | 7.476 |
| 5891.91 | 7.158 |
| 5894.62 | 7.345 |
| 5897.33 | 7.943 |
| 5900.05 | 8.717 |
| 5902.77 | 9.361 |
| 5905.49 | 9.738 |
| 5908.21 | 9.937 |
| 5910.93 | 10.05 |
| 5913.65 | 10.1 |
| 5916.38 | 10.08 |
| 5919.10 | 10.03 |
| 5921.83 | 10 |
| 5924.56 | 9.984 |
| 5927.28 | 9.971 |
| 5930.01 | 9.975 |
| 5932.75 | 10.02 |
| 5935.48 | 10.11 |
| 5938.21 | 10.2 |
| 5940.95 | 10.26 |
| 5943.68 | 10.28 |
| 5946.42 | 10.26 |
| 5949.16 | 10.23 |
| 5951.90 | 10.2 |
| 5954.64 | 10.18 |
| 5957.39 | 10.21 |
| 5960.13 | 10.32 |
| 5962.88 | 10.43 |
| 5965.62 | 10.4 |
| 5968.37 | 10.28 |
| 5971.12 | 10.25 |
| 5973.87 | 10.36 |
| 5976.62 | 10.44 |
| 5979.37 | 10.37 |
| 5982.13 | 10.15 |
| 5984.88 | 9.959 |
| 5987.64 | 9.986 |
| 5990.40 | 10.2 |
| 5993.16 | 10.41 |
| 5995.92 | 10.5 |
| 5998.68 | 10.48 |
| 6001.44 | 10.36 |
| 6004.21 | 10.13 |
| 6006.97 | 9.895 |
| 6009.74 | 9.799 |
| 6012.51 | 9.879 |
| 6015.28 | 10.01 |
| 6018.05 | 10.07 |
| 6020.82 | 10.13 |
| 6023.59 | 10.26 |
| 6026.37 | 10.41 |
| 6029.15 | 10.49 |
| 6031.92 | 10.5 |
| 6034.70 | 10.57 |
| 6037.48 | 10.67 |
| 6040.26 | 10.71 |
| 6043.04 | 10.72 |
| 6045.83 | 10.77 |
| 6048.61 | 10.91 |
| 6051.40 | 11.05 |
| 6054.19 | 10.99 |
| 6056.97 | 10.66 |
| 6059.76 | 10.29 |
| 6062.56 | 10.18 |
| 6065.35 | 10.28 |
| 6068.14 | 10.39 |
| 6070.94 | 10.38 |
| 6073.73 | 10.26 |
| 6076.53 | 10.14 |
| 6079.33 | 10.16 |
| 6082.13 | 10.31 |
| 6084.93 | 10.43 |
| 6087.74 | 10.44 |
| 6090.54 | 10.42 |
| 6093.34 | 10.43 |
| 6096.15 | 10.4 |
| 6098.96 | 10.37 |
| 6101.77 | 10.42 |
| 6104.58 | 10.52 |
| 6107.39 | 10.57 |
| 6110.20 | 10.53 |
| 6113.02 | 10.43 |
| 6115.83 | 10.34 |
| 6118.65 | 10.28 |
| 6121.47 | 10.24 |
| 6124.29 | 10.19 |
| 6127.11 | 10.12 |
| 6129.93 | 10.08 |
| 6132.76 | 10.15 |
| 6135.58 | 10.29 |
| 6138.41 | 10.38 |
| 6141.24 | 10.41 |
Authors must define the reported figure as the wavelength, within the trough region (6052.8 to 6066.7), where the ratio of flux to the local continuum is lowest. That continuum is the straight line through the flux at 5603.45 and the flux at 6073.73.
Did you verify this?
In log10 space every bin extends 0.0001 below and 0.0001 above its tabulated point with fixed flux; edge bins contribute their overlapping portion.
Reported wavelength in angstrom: 6062.56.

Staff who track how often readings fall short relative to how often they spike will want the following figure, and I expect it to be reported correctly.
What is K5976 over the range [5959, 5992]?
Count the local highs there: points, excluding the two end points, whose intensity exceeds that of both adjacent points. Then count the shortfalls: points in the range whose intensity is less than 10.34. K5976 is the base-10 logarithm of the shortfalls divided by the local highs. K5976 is 0.54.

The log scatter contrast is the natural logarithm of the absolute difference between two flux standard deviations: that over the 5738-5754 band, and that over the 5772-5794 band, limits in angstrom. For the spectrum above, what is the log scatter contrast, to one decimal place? -3.1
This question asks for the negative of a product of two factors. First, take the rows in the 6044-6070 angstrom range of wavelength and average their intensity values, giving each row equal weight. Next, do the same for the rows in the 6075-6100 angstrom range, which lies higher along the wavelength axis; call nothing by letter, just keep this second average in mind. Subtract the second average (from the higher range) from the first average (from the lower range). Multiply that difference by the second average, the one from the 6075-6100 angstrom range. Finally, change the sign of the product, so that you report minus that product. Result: -2.8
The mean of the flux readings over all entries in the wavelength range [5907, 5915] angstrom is 10.0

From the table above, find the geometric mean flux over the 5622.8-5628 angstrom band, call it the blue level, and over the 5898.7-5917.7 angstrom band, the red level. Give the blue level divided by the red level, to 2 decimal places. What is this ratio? 1.02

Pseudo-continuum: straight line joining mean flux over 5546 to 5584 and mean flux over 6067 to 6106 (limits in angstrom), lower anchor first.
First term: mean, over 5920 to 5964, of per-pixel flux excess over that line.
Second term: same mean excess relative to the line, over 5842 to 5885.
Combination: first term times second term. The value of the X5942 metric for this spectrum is -0.003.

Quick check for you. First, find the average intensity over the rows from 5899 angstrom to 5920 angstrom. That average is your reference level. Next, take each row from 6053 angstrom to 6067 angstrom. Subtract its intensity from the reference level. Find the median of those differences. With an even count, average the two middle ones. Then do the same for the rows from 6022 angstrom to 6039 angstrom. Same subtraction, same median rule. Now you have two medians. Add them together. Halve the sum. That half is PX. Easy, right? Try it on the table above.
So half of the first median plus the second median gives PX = -0.6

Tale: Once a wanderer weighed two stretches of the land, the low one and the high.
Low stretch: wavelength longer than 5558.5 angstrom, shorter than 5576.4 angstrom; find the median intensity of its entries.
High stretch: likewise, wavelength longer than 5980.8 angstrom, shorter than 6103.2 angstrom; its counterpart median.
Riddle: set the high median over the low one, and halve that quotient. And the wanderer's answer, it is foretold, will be 0.528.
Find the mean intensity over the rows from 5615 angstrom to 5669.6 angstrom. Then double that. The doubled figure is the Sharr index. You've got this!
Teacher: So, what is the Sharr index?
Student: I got 19.7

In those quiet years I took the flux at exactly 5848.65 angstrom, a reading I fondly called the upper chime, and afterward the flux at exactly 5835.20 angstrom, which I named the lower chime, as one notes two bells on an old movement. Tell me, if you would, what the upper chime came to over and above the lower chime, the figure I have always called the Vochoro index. 0.11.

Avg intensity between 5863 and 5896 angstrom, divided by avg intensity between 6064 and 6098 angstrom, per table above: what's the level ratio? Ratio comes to 0.90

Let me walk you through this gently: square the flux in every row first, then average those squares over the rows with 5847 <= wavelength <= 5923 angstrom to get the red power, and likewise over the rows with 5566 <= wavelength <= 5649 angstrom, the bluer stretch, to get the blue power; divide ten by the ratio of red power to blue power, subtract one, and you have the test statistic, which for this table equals 9.4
